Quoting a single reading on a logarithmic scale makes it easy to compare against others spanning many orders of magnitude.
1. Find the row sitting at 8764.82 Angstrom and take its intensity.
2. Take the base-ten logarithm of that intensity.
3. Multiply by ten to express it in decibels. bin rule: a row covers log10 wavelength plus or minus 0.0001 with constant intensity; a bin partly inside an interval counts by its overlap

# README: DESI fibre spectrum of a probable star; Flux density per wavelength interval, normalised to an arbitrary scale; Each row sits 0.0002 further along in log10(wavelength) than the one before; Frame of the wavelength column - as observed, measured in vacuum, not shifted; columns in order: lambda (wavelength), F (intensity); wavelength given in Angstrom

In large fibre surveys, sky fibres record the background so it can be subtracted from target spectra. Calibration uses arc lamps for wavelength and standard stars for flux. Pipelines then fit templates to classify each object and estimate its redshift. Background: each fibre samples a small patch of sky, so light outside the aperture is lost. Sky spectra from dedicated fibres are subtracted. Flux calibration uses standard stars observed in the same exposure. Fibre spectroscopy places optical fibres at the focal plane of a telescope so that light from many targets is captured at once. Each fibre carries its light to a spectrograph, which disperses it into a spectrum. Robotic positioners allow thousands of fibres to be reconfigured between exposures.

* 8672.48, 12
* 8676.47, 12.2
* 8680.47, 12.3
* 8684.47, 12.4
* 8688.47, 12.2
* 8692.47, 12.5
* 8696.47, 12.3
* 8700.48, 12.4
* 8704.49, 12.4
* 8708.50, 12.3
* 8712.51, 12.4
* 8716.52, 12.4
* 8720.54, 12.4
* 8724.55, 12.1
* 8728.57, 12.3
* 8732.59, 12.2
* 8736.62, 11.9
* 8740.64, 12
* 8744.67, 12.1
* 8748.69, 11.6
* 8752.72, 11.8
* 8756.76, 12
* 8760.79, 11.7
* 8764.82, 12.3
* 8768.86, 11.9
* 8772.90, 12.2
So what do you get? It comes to 10.9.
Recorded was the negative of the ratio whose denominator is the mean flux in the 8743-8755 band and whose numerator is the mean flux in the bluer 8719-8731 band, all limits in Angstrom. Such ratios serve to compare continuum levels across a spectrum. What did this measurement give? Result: -1.037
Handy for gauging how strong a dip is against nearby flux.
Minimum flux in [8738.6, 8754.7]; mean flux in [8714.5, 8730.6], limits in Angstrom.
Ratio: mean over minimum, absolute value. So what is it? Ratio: 1.06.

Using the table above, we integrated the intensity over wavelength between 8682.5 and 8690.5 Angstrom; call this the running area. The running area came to 98.4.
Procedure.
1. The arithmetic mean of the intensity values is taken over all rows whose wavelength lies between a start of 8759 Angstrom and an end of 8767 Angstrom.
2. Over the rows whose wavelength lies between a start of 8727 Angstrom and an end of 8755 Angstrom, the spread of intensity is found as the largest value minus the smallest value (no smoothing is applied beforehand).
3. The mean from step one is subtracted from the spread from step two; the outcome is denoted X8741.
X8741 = -11.3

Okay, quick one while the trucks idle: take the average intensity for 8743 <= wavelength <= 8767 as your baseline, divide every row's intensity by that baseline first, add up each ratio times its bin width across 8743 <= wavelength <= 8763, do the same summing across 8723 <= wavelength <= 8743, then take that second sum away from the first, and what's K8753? -0.4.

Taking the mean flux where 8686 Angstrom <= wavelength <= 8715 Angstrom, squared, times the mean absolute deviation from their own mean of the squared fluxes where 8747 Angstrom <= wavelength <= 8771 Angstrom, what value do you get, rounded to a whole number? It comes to 667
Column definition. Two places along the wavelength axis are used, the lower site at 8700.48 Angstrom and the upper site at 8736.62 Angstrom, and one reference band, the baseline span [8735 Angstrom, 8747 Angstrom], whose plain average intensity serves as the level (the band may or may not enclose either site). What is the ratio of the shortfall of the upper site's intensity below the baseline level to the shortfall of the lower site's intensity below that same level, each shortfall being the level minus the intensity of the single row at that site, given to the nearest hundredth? -0.25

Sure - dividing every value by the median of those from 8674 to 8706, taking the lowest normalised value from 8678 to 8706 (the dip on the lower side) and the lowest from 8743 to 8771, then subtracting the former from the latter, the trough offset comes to -0.05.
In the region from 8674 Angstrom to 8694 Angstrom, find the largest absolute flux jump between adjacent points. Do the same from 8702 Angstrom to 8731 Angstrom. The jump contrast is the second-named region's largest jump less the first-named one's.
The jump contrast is 0.000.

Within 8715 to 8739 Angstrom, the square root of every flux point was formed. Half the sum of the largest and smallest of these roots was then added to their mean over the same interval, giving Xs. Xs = 6.98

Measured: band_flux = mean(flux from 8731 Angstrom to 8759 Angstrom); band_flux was 11.9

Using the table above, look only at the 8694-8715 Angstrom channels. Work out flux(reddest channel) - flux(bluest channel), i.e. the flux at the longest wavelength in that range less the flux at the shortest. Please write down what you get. 0.10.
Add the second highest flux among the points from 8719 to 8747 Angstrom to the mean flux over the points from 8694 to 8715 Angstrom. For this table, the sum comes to 24.7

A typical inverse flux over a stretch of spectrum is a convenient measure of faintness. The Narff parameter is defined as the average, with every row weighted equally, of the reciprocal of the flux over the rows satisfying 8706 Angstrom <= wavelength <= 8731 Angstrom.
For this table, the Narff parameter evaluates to 0.0812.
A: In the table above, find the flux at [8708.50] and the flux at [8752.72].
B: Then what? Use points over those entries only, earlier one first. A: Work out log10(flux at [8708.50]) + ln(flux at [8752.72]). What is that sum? 3.56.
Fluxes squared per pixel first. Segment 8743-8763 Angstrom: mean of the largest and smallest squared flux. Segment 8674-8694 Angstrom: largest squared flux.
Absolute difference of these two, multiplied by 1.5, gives 23.6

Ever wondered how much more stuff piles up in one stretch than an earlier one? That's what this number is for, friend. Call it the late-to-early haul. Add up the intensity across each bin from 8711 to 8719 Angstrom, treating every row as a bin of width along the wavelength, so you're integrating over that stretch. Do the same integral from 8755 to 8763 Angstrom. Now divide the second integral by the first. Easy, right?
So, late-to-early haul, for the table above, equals 0.96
